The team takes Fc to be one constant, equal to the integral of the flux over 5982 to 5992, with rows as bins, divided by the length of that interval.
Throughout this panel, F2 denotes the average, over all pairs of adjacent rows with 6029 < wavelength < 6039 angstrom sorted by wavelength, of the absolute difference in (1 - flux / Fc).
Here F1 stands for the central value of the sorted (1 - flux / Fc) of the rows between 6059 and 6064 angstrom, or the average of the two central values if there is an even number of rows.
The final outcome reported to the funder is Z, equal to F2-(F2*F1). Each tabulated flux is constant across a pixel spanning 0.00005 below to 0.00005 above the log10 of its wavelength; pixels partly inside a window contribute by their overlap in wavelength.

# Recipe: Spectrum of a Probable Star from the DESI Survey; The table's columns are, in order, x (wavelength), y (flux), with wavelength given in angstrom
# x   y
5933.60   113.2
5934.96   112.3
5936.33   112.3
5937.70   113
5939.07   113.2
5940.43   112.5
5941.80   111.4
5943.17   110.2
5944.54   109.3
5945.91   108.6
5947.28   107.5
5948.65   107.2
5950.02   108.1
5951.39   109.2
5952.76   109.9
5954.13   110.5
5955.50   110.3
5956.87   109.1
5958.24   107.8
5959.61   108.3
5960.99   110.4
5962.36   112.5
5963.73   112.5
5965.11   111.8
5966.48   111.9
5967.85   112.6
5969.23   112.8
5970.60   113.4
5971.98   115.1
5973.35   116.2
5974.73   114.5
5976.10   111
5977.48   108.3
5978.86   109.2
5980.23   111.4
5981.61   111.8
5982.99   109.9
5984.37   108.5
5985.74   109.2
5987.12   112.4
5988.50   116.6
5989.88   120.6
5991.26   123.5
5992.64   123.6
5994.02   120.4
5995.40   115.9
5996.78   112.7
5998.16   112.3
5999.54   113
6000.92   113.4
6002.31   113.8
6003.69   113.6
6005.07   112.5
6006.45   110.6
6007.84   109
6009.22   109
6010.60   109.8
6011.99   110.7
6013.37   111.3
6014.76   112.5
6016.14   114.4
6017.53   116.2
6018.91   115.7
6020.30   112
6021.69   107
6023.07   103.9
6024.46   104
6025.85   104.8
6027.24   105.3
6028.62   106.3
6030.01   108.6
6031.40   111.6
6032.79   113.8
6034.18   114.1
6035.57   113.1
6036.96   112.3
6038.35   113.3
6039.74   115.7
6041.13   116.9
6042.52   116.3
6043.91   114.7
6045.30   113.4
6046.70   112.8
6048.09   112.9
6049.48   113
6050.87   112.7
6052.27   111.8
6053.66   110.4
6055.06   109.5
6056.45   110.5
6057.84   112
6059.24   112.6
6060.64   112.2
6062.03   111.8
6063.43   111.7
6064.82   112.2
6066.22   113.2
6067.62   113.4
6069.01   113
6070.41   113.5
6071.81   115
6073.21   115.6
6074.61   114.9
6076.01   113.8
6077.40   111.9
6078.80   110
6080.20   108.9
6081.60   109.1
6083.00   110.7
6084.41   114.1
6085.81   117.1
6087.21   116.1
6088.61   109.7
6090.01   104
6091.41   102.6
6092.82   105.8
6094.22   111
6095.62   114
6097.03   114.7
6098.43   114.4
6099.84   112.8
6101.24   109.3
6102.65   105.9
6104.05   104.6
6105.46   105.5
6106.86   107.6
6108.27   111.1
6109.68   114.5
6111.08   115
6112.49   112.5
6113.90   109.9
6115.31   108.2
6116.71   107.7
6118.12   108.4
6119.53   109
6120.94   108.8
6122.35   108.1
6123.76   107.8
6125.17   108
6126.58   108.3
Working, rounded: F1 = 0.02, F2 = 0.012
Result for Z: 0.012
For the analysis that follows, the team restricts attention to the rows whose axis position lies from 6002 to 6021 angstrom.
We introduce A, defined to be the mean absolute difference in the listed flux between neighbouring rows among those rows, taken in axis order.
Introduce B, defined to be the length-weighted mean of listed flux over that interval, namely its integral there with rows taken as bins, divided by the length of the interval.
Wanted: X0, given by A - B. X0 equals -111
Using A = 1.2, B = 112.2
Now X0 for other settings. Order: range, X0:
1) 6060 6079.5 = -112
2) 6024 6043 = -110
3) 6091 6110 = -107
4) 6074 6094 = -108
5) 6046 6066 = -111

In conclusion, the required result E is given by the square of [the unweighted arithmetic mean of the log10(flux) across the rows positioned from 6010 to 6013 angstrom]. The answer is 4.17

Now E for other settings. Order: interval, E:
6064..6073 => 4.22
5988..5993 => 4.34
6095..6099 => 4.24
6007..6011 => 4.16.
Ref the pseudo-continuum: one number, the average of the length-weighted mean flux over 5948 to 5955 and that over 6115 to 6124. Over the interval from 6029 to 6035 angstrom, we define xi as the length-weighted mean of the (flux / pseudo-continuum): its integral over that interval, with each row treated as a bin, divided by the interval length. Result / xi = 1.03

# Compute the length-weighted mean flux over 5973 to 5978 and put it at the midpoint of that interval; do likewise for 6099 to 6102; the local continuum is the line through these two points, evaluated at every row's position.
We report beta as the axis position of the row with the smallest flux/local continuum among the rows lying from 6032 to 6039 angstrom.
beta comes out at 6036.96 angstrom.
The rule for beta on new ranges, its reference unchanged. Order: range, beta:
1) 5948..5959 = 5948.65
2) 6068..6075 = 6069.01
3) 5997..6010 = 6007.84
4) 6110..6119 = 6116.71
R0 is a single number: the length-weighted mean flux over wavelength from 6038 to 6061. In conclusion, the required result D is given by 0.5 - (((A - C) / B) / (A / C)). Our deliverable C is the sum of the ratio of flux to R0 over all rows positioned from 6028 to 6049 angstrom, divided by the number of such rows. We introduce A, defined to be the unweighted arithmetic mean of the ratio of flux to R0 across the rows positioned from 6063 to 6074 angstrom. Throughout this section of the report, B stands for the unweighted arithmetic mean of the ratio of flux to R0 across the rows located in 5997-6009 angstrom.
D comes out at 0.496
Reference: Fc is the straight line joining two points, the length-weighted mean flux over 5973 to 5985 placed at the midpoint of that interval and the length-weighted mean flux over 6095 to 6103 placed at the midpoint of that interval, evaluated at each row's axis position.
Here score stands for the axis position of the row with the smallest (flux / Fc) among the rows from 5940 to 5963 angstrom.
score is 5948.65 angstrom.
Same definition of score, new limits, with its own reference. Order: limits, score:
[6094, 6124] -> 6104.05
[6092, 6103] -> 6092.82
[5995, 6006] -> 5998.16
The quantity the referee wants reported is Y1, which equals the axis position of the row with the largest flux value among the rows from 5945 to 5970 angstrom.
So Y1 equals 5969.23 angstrom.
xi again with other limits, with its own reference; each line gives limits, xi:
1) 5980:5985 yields 1.01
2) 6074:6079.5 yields 1.04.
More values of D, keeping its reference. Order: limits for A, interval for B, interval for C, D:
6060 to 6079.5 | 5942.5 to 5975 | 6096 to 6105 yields 0.476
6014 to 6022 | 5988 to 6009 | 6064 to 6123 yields 0.482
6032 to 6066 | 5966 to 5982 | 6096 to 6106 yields 0.471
